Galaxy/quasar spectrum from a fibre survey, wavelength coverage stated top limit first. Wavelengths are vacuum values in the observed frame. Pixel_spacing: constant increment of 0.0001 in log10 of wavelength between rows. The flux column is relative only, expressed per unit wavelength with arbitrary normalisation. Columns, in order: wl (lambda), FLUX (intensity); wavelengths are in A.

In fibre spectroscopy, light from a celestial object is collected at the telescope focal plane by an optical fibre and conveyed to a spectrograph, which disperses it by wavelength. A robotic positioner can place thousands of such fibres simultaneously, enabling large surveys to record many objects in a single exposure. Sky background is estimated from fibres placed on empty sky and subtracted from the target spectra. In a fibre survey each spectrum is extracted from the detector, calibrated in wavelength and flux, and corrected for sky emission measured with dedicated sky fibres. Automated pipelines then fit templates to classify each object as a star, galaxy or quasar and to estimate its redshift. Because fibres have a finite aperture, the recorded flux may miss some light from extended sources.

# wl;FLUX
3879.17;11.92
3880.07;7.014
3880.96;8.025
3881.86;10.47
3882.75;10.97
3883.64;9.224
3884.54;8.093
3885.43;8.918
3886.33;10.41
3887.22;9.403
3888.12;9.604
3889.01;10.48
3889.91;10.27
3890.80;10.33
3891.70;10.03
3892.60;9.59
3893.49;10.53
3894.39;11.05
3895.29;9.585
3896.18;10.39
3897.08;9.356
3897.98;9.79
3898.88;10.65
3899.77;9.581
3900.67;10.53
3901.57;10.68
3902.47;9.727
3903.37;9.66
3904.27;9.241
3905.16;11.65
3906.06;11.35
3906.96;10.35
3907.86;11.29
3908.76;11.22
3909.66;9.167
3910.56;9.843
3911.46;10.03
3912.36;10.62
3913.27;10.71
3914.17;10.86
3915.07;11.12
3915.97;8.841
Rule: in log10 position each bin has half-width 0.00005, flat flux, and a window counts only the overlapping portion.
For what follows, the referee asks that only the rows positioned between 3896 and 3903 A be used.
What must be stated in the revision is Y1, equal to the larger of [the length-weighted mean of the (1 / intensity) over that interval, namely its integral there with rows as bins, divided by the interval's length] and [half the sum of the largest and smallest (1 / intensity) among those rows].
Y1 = 0.100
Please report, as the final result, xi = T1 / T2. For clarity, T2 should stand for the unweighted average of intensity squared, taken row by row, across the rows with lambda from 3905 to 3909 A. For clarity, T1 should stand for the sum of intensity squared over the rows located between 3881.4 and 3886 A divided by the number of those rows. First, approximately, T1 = 92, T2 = 125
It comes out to 0.74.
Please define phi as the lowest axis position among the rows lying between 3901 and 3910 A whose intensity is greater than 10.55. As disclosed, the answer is 3901.57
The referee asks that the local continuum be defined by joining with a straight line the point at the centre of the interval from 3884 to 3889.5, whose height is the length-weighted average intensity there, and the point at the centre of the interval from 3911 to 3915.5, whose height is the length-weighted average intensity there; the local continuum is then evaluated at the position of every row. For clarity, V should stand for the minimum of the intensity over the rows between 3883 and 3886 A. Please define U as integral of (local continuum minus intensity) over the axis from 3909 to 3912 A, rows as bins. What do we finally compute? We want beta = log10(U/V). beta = -0.6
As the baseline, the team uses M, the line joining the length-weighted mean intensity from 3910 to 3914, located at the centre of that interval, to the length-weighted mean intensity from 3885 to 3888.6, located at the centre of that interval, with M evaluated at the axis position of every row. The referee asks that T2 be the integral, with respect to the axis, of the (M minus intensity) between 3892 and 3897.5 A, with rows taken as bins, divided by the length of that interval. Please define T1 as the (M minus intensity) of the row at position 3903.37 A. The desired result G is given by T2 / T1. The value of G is -0.7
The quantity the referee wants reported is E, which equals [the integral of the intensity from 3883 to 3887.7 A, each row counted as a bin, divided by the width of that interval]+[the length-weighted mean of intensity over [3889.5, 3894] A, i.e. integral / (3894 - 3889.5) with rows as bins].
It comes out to 19.4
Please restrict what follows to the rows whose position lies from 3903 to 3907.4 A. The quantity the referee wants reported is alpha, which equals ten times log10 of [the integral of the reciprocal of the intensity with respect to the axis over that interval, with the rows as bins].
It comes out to -3.7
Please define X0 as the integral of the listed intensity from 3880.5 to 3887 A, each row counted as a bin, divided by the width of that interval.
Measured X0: 9.4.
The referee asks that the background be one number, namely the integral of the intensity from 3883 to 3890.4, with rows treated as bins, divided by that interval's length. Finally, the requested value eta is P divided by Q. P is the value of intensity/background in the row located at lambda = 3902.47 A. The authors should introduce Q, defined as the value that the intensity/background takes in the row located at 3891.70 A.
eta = 0.97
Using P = 1.01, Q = 1.04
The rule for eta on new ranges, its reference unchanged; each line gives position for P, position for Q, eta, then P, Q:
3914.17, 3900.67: 1.03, 1.13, 1.10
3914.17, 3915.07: 0.98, 1.13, 1.16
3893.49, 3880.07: 1.50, 1.10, 0.73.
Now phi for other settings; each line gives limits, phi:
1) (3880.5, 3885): 3882.75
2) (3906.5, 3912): 3907.86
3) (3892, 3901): 3894.39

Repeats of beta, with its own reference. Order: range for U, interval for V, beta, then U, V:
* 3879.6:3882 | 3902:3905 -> -0.6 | 2.2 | 9.241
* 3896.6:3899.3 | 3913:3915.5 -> -2.0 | 0.1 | 10.71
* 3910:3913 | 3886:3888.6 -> -0.9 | 1.2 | 9.403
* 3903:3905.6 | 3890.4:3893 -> -1.8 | 0.2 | 9.59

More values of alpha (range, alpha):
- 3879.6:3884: -3.1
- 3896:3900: -3.9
